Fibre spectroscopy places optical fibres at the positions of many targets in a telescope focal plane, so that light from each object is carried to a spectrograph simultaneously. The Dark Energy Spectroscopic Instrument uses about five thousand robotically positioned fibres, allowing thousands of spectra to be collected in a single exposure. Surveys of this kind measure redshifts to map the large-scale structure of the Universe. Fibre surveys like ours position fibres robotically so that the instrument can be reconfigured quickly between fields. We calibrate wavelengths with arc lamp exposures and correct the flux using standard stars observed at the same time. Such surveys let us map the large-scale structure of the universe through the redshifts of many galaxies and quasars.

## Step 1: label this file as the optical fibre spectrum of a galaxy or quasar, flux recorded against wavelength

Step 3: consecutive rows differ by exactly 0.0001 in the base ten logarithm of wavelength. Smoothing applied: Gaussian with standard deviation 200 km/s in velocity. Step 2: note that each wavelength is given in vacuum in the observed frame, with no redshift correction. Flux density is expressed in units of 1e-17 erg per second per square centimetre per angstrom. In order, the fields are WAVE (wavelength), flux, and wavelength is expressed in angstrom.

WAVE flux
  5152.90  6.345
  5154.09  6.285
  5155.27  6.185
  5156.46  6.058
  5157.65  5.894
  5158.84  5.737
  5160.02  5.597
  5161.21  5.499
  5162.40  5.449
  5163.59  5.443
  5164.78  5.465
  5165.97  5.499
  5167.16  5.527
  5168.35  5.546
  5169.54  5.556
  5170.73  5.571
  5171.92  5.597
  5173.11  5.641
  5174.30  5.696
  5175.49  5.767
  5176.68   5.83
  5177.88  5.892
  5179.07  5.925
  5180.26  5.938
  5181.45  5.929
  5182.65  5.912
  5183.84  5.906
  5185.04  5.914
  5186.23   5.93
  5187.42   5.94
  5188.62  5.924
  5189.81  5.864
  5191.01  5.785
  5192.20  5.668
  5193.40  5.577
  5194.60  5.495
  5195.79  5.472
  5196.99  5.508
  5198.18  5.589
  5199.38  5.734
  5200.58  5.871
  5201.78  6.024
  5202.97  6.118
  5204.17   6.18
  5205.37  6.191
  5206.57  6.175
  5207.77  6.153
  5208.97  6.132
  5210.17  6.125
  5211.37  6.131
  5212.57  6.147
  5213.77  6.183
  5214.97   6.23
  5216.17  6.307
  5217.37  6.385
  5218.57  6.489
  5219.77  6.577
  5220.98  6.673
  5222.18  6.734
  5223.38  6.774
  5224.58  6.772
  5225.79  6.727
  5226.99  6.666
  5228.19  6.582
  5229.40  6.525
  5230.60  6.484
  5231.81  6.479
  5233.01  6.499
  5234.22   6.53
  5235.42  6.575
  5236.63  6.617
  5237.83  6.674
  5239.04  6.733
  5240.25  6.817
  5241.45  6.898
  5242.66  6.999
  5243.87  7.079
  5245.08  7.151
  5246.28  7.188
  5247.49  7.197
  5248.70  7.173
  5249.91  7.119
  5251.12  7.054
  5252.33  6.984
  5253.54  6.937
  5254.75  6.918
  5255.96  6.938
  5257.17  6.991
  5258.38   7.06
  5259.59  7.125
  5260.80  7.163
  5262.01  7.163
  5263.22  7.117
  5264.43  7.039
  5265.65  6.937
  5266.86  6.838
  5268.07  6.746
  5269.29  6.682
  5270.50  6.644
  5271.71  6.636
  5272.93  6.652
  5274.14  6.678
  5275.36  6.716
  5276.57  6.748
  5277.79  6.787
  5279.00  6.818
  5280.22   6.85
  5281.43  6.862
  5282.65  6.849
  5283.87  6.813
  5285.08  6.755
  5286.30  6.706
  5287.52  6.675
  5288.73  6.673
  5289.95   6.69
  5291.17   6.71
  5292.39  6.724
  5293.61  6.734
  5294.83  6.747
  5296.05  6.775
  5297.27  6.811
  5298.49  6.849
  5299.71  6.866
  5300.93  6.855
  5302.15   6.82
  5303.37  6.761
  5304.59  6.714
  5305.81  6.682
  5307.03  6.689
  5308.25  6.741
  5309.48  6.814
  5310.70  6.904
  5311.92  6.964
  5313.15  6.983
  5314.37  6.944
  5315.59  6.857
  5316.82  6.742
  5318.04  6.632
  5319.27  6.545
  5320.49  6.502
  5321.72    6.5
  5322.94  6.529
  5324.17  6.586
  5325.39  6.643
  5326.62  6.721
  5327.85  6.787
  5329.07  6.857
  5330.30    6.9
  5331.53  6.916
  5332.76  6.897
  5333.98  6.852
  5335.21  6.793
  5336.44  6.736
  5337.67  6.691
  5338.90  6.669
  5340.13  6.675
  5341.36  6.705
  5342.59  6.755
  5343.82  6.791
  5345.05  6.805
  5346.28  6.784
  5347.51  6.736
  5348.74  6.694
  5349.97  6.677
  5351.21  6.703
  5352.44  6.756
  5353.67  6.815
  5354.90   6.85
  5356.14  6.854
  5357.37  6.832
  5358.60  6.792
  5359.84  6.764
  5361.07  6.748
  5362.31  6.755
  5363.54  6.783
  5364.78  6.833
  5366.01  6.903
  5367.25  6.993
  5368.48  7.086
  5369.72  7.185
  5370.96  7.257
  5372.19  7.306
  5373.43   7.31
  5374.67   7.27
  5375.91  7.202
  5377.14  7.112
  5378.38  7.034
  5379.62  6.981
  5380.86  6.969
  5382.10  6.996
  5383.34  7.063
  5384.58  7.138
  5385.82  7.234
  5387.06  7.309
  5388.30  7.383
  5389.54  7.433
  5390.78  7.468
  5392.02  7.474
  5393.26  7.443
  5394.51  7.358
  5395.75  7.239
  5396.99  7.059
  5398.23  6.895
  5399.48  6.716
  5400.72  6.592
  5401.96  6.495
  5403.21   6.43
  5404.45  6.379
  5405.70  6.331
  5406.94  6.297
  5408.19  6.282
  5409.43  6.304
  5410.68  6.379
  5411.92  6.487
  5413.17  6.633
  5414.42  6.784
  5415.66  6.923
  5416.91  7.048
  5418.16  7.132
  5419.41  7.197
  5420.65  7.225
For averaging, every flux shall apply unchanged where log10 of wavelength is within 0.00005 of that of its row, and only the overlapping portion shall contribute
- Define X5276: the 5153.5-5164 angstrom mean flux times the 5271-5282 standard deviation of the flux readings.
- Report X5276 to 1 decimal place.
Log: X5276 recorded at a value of 0.5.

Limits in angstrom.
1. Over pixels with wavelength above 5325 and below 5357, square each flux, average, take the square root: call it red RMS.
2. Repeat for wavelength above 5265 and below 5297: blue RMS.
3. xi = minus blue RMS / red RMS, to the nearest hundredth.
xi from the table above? -1.00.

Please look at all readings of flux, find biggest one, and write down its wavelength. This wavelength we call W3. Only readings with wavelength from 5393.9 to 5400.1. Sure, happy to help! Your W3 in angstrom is 5394.51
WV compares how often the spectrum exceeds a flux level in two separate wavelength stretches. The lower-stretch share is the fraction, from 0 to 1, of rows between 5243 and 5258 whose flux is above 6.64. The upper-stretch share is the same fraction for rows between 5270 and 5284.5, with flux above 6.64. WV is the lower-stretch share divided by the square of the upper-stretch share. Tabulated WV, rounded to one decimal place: 1.2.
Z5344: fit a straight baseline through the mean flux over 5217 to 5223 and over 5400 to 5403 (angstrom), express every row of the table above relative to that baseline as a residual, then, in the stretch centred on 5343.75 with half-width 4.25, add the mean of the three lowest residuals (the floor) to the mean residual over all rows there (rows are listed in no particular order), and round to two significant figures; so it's 0.35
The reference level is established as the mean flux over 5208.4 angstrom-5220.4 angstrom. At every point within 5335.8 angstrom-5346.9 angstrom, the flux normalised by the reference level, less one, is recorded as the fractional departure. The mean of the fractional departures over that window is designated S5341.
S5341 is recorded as 0.074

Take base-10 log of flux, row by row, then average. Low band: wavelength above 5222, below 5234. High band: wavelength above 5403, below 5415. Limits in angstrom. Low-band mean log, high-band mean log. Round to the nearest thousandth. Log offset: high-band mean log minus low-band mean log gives -0.013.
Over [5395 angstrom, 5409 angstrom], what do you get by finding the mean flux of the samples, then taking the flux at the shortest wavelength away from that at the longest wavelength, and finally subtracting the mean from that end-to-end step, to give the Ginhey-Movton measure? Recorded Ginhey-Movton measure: -7.57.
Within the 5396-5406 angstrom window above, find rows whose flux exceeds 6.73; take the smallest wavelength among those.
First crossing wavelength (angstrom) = 5396.99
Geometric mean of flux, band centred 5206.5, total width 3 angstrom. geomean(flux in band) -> 6.2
